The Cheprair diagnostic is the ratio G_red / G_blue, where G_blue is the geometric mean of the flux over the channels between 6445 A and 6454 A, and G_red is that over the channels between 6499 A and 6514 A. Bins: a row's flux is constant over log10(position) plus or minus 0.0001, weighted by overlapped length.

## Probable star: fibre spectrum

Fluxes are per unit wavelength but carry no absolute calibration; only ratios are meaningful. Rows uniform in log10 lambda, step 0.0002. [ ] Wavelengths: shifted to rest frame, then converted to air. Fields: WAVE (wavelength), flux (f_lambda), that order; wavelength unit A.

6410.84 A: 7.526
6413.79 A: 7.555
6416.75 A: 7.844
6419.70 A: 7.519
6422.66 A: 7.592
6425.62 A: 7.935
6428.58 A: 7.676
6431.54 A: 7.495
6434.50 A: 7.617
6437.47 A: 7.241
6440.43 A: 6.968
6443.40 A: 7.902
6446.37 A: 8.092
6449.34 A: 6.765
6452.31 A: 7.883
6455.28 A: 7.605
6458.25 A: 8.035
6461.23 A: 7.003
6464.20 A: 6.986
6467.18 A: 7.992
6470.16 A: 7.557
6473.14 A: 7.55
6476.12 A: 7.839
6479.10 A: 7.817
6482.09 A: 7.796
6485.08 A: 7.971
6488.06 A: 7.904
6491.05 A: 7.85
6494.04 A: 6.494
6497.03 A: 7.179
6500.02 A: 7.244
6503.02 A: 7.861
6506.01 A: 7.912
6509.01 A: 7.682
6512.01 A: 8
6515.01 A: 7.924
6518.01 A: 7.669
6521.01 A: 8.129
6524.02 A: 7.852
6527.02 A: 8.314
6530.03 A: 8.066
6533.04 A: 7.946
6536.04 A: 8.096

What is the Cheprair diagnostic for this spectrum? 1.024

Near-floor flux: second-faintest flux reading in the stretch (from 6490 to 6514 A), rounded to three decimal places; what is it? 7.179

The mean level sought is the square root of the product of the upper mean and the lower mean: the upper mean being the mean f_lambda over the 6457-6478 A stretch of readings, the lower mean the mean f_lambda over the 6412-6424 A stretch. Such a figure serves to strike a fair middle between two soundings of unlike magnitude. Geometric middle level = 7.60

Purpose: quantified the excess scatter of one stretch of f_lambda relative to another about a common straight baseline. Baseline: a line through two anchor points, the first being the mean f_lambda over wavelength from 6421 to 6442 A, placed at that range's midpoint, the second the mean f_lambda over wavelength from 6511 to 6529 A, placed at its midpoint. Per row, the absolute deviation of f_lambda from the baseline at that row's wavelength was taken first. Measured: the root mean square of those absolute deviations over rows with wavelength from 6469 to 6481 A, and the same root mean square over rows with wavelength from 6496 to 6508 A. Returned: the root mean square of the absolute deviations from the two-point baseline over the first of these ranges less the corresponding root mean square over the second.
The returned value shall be -0.3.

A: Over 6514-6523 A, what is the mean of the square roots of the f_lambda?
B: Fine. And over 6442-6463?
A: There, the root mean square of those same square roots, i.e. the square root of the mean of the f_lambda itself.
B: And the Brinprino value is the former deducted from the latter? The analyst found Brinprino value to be -0.05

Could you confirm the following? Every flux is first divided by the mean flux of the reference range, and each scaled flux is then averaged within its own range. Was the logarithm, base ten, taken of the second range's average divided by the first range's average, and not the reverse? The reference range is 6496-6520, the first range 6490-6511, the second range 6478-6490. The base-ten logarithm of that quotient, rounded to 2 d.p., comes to 0.02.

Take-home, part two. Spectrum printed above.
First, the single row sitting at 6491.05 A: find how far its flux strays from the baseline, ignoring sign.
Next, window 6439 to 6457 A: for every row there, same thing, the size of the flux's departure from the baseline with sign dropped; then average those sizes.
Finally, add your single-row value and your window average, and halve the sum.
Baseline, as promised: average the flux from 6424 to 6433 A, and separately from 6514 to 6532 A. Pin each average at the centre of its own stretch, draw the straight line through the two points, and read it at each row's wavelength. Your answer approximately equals 0.23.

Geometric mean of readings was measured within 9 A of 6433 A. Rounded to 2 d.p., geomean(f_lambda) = 7.48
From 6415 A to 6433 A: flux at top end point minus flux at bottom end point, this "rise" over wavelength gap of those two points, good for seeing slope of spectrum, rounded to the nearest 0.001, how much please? -0.024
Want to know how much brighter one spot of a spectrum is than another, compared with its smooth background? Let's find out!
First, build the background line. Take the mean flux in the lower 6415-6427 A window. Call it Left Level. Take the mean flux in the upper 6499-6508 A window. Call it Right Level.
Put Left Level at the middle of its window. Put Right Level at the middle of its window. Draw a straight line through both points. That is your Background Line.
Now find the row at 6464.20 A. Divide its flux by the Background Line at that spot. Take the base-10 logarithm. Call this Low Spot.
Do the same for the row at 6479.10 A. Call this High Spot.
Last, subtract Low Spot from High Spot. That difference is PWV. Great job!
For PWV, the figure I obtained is 0.05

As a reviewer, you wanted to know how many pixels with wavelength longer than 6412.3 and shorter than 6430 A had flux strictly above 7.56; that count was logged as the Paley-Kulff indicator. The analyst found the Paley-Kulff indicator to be 4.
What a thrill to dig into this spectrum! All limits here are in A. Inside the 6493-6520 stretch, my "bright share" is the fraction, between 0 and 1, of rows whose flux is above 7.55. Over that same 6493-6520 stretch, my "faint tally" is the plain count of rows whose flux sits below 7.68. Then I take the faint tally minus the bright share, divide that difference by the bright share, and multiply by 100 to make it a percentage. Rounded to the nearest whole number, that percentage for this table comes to 500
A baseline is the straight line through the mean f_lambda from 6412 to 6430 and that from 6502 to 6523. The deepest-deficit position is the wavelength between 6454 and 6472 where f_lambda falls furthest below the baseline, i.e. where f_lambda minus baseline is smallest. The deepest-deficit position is 6464.20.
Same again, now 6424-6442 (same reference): 6440.43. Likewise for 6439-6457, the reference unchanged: 6449.34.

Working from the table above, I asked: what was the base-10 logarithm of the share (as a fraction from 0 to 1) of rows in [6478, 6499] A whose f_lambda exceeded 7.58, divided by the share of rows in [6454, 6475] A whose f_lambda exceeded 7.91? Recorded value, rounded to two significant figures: 0.40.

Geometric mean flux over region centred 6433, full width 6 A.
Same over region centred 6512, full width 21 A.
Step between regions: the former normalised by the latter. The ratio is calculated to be 0.959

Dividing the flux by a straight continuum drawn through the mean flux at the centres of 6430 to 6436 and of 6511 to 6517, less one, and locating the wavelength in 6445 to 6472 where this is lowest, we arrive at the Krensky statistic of 6449.34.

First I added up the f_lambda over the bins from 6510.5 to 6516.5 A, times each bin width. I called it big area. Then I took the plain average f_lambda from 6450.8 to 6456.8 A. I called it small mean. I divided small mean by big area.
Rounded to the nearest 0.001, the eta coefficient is 0.162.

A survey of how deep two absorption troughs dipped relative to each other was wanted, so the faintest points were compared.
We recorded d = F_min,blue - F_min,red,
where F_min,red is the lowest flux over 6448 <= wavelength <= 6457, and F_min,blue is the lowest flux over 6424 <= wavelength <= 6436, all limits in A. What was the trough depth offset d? 0.73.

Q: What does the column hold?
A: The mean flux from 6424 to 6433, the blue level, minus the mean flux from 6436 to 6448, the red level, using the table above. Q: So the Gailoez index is 0.2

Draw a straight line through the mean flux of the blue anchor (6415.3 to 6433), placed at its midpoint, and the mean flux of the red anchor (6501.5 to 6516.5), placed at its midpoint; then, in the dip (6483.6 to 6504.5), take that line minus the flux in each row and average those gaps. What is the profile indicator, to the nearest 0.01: 0.34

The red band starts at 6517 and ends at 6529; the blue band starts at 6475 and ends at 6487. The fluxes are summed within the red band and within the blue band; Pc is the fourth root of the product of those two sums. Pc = 5.63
